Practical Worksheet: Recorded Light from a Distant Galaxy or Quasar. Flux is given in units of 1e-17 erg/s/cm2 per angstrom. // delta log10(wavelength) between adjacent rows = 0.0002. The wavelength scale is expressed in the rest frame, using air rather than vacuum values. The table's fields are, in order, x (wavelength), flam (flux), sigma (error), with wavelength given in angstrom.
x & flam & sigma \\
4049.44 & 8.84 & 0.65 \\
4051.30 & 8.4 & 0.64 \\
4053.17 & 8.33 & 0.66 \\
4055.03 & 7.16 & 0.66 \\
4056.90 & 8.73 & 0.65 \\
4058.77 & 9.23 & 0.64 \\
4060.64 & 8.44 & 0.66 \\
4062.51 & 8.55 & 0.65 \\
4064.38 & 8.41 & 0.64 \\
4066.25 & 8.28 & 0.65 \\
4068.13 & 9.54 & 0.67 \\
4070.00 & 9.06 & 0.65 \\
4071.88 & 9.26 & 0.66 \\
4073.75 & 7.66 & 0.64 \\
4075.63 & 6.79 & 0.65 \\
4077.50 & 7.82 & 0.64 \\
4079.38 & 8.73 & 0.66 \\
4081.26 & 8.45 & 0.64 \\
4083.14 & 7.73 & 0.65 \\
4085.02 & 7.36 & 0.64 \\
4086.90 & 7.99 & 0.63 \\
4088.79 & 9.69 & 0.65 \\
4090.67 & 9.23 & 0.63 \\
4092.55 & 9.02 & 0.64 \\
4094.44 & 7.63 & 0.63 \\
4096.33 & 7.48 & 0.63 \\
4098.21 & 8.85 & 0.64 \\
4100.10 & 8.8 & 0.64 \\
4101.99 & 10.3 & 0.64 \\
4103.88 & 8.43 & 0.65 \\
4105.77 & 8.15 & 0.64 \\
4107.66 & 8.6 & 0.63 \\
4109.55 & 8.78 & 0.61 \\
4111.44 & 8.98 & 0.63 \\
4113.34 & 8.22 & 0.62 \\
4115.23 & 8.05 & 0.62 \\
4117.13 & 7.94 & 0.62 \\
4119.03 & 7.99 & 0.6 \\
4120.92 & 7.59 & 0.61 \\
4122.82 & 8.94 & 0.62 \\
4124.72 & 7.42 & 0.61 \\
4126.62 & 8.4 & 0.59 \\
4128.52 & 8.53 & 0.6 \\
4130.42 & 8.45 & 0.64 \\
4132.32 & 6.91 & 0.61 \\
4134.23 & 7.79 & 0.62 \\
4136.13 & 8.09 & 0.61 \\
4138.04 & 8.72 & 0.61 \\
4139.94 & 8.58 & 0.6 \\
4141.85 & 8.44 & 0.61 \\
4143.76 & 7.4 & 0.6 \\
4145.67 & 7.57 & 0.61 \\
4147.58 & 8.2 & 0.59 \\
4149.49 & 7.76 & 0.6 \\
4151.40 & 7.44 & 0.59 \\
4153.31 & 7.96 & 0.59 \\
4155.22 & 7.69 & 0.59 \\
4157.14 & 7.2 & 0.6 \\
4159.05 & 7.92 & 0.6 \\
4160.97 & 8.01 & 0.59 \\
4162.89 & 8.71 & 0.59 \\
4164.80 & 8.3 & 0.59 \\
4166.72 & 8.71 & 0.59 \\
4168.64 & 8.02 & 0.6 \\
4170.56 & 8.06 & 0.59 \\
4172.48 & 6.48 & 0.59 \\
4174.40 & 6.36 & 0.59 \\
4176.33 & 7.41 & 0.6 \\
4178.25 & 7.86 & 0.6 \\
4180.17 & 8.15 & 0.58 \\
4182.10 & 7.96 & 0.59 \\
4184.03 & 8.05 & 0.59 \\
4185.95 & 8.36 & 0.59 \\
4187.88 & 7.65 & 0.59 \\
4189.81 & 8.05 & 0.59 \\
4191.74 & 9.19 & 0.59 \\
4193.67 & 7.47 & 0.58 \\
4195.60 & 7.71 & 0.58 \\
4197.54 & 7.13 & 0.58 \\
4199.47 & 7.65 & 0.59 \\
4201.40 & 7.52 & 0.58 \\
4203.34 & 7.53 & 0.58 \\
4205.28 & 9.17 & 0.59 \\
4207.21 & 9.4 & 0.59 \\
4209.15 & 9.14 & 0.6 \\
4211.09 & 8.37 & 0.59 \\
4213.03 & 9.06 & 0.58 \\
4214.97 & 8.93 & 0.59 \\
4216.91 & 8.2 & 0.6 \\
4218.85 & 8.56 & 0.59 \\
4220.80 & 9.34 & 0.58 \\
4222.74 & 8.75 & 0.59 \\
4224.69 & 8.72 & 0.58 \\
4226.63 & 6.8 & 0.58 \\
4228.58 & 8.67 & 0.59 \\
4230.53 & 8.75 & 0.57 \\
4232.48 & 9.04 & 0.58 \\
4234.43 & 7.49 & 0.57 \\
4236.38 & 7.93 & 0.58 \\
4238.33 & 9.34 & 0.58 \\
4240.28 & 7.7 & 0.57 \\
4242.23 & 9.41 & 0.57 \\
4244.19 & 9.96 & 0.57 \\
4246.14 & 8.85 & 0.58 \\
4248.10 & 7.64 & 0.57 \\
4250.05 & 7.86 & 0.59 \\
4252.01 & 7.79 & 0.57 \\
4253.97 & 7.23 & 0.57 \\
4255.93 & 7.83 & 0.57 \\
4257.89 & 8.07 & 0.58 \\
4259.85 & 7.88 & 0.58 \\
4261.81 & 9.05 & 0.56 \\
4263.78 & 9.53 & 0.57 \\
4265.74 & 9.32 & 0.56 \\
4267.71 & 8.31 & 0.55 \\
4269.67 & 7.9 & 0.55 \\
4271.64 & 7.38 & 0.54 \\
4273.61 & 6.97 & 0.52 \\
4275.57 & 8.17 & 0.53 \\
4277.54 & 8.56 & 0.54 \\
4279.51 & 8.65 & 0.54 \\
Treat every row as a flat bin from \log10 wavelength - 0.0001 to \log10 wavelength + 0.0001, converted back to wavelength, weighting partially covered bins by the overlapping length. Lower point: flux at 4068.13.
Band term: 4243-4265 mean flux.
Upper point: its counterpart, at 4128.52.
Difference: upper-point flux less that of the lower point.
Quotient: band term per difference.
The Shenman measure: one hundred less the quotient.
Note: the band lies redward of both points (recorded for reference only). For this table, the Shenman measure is 108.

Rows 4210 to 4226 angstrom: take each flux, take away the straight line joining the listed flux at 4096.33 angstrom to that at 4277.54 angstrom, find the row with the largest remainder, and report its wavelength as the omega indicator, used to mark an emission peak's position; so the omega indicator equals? 4220.80 angstrom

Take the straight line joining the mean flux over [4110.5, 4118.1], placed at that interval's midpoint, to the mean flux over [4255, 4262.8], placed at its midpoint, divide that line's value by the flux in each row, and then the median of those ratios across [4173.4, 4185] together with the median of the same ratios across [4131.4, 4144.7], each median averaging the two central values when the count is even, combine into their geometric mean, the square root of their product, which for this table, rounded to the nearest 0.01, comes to 1.03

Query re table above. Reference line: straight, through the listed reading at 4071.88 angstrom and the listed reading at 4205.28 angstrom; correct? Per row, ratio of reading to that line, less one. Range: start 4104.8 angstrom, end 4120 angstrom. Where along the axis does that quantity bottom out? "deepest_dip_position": 4117.13 angstrom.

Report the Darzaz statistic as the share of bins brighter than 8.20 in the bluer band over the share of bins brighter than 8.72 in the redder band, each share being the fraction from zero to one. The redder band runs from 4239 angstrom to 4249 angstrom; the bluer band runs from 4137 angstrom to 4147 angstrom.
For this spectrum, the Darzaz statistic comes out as 1.0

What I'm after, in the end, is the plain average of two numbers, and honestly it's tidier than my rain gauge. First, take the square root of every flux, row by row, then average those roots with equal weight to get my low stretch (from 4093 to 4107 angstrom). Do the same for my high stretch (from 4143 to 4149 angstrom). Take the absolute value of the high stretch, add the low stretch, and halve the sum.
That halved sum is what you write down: 2.85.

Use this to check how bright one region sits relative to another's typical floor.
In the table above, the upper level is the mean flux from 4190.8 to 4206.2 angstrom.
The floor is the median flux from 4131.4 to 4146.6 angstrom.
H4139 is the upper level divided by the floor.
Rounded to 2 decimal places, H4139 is 1.00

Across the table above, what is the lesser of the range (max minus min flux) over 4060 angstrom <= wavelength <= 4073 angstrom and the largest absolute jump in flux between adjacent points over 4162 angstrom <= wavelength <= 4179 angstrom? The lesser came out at 1.3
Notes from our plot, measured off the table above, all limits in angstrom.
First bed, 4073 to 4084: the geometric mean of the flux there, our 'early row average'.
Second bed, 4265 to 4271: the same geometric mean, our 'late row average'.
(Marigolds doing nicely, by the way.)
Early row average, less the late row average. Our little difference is -0.7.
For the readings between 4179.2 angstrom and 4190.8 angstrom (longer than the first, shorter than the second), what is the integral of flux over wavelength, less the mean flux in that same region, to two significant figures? 85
